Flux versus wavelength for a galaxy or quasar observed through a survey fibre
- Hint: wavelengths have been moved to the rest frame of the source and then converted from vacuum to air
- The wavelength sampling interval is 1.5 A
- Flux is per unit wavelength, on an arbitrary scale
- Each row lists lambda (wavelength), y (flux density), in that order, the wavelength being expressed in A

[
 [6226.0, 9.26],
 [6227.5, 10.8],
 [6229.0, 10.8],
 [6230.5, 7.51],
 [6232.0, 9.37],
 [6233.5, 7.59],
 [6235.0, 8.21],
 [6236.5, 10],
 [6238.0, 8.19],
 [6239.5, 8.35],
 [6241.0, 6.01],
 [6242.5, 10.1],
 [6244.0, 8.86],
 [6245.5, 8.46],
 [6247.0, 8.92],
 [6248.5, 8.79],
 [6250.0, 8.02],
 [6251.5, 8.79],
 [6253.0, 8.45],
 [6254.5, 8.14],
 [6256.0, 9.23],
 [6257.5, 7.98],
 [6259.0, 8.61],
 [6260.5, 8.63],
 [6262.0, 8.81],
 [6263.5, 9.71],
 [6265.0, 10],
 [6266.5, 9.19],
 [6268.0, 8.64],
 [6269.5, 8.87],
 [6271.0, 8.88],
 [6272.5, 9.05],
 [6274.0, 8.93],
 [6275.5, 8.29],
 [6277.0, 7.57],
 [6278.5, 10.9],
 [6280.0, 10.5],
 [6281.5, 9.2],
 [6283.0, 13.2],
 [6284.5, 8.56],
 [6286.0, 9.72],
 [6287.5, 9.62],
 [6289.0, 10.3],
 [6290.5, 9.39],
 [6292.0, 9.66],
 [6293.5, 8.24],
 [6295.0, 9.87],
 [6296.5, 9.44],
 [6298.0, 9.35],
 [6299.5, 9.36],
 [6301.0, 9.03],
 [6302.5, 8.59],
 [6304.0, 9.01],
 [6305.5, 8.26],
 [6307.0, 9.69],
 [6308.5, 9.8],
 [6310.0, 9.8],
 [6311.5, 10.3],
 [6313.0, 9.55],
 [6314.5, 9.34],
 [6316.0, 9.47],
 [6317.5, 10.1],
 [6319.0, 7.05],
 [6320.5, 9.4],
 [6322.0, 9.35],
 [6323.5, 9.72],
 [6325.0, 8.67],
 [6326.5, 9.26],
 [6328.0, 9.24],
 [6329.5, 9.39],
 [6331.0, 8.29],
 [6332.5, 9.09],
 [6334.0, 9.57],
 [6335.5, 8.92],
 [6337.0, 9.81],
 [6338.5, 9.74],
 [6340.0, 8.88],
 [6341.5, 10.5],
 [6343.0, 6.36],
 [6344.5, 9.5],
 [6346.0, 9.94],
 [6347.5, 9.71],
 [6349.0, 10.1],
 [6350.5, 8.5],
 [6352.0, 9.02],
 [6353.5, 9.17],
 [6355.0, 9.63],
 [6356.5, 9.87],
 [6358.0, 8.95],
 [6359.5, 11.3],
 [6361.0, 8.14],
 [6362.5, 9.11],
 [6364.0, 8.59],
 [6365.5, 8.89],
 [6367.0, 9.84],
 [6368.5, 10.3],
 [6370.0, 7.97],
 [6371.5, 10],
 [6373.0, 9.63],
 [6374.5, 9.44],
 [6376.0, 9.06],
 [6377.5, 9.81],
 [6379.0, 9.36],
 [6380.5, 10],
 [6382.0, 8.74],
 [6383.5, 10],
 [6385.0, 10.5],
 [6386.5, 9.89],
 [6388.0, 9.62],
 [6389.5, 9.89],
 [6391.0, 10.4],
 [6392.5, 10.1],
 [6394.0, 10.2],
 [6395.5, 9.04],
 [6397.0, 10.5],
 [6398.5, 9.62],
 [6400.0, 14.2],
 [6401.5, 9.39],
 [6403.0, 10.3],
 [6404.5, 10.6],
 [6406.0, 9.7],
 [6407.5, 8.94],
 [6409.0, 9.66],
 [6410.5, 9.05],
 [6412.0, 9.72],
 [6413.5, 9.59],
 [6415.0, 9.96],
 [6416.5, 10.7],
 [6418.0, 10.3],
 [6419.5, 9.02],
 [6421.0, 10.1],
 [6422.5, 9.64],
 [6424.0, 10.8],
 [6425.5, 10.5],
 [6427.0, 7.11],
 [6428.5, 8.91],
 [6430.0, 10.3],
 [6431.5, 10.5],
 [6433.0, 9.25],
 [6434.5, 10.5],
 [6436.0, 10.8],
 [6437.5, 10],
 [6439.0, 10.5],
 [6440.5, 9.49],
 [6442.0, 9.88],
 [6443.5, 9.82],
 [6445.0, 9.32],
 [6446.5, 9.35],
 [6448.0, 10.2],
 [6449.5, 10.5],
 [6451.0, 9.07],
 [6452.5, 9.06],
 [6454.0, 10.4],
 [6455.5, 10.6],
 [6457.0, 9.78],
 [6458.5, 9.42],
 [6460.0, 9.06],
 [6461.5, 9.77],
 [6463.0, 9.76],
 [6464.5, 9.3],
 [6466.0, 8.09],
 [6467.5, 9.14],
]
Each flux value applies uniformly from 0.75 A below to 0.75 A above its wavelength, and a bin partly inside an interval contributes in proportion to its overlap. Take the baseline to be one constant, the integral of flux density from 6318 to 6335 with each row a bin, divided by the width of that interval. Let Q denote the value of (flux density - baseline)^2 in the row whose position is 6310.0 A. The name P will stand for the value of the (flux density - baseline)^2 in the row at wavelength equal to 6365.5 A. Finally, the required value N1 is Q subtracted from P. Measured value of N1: -1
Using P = 0.0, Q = 0.6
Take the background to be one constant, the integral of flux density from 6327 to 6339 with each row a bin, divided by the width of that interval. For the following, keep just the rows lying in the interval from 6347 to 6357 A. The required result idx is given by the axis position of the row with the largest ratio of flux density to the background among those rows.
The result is 6349.0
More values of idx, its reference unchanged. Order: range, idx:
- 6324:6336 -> 6334.0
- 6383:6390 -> 6385.0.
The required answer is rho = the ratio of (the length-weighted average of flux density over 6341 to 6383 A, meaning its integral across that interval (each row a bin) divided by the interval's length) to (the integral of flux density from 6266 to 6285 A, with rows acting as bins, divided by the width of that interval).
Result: 1.00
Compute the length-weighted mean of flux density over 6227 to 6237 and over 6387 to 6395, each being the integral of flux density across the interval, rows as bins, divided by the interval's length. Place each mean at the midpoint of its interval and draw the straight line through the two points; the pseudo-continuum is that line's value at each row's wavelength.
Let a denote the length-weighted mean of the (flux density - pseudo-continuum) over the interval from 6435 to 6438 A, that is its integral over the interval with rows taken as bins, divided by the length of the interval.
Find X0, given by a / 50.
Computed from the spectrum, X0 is 0.0037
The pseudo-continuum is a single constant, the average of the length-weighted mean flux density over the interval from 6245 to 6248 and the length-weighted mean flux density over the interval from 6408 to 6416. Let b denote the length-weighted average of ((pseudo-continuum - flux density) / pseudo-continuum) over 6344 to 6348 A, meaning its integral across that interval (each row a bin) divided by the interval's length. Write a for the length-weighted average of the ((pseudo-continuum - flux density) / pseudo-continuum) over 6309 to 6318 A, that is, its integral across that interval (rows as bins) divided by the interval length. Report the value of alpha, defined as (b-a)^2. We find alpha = 0.0000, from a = -0.064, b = -0.06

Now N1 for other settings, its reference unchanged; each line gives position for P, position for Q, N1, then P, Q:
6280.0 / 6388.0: 2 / 2.2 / 0.4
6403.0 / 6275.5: 1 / 1.6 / 0.5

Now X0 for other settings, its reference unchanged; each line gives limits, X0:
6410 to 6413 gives -0.0138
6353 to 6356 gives -0.0069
